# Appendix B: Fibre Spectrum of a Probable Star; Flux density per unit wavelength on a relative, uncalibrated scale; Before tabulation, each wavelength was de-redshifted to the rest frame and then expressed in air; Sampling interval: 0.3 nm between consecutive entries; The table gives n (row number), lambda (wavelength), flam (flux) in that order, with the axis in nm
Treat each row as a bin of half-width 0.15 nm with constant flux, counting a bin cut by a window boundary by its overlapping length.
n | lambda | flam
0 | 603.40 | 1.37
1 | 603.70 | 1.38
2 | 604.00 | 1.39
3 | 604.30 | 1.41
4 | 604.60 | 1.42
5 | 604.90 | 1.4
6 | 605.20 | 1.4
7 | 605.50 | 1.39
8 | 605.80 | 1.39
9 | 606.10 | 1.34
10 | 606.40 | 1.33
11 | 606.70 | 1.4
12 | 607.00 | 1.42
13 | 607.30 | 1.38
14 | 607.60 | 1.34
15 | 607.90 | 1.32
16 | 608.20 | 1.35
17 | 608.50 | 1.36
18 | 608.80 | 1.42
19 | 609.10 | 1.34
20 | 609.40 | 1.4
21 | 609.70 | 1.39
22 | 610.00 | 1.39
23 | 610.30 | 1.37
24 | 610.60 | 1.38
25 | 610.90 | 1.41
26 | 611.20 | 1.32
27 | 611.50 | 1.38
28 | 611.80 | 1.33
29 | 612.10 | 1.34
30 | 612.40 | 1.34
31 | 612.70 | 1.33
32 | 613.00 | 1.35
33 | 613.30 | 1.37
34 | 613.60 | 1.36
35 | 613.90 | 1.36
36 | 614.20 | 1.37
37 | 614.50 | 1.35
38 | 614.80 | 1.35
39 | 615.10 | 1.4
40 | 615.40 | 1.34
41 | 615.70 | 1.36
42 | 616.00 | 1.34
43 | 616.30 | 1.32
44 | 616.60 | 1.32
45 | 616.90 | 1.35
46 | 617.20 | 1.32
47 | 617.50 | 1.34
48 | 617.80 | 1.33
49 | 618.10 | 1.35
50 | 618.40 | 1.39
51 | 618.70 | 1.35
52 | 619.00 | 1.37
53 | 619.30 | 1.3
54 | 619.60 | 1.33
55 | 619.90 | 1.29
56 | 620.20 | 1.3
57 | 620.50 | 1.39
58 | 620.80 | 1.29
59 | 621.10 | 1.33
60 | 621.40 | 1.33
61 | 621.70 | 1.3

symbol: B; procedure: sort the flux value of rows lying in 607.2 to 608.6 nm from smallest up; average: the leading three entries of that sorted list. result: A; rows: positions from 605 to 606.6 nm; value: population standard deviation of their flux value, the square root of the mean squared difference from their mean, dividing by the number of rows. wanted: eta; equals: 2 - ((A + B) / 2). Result 1.32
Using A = 0.029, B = 1.34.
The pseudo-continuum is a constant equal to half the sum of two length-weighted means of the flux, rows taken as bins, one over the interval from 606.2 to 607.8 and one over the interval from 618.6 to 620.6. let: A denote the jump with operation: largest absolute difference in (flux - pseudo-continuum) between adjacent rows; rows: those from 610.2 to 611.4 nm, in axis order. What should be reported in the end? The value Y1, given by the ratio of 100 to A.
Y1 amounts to 1111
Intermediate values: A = 0.090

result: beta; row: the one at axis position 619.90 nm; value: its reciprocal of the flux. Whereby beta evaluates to 0.775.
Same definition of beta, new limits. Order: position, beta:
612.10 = 0.746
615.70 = 0.735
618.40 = 0.719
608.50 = 0.735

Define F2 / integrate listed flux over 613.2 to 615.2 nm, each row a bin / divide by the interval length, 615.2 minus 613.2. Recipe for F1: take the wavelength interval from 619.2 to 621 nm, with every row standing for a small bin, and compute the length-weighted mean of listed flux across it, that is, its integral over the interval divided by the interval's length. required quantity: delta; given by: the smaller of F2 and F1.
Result 1.32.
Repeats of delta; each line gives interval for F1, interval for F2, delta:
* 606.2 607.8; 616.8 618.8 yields 1.35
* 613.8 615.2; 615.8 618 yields 1.33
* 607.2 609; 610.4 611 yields 1.36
